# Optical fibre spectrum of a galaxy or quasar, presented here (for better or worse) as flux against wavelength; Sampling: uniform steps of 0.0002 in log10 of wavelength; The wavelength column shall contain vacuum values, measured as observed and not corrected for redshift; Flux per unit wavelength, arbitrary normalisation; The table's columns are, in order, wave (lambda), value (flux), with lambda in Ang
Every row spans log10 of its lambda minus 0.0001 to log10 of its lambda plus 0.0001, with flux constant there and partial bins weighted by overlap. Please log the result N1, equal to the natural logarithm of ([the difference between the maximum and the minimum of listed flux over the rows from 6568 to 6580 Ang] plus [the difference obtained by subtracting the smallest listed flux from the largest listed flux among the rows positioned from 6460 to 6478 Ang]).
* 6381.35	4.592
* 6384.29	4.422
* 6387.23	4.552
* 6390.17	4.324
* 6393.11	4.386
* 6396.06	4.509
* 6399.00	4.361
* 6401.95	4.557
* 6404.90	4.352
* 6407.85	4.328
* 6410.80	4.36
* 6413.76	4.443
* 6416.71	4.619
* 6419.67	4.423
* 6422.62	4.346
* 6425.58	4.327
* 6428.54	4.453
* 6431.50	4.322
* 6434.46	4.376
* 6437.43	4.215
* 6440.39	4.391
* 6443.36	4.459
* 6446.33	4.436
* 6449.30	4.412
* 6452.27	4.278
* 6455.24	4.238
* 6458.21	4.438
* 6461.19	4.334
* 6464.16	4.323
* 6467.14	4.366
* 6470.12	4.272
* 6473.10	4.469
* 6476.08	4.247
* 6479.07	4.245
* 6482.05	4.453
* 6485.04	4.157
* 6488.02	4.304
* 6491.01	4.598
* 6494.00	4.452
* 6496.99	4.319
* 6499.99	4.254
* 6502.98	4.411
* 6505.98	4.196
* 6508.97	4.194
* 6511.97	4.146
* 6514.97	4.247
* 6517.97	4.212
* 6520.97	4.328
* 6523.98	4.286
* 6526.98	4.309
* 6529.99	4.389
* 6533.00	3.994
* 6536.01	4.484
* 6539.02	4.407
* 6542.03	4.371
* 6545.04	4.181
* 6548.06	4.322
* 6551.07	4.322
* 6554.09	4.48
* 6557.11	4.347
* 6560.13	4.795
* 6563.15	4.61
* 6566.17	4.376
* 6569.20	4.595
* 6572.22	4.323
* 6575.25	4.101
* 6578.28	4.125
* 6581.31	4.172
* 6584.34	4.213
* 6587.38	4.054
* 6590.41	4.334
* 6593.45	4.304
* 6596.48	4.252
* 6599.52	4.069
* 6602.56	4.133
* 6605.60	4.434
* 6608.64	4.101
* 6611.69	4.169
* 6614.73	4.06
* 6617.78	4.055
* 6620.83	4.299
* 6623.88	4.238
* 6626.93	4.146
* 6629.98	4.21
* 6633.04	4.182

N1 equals -0.3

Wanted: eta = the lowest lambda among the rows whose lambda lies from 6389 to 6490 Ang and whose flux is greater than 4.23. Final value 6390.17 Ang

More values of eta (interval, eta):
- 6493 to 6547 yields 6494.00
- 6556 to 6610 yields 6557.11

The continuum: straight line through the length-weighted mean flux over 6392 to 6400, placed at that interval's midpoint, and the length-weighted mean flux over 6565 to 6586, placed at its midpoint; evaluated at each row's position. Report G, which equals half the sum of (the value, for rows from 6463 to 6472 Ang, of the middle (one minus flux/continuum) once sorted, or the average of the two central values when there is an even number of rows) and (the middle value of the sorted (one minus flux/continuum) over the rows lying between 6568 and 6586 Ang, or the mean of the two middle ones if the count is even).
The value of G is 0.0128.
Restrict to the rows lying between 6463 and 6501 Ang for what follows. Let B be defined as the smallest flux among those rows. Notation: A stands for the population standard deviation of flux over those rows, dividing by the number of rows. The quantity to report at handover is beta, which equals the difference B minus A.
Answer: 4.04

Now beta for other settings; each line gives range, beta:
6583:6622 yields 3.93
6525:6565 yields 3.81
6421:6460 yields 4.14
